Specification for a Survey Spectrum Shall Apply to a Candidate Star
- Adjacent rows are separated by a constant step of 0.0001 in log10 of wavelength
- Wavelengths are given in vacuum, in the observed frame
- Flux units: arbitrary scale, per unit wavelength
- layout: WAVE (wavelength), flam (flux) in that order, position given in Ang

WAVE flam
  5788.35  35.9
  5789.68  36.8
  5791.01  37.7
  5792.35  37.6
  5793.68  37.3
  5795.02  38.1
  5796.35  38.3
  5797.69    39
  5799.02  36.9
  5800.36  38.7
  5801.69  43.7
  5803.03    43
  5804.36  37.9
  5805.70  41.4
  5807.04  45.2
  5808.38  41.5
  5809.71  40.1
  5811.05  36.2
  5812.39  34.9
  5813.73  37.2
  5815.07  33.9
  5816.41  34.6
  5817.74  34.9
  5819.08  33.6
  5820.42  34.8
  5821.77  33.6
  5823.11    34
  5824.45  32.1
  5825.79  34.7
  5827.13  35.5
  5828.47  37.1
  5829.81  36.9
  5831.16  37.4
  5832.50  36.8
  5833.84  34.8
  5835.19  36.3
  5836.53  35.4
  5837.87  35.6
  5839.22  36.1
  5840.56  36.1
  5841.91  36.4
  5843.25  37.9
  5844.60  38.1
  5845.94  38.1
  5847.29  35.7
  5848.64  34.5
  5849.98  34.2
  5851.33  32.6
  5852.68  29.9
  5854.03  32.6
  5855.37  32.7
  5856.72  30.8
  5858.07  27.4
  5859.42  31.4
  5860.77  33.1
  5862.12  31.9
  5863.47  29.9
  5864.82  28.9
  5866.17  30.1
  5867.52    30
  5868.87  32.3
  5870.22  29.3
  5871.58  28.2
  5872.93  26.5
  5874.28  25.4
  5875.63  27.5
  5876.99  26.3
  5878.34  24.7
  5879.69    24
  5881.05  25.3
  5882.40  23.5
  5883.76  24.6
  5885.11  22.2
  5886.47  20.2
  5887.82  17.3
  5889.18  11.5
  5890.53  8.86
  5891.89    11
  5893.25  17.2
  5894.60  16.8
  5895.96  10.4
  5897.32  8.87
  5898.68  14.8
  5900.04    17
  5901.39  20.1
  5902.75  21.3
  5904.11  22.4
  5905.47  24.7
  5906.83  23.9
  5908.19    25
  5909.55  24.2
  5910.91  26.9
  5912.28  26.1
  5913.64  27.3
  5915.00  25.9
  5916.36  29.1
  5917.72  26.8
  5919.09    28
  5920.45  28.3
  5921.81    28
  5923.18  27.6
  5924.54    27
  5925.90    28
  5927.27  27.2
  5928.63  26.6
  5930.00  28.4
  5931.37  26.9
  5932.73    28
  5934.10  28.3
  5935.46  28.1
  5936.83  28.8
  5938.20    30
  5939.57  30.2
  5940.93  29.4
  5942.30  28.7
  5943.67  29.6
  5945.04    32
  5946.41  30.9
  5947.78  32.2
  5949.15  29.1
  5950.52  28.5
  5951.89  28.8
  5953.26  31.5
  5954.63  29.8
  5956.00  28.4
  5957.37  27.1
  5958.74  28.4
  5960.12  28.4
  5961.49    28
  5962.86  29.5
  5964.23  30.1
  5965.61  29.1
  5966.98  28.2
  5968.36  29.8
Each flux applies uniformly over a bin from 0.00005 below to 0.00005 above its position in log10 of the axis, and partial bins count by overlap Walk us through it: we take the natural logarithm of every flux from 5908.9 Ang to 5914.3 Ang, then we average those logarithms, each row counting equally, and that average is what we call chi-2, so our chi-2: 3.26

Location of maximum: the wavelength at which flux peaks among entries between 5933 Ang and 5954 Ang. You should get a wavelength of 5947.78 Ang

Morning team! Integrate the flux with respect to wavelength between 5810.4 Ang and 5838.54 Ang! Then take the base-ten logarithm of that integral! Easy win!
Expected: 3.00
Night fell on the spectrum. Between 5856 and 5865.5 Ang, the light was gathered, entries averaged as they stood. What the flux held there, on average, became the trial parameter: 30.5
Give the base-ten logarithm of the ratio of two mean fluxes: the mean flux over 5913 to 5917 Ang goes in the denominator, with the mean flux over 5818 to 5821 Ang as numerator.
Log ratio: 0.10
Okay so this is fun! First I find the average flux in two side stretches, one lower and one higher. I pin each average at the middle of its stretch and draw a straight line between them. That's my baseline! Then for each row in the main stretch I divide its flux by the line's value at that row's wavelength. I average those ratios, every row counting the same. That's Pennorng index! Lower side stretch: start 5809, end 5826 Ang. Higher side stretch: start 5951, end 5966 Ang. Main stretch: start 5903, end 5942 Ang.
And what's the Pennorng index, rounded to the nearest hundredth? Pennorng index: 0.89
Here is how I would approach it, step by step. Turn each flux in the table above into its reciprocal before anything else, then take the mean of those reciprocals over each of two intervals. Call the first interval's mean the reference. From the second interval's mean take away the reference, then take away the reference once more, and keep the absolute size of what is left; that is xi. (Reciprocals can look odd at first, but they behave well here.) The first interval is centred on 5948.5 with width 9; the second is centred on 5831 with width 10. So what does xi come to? 0.039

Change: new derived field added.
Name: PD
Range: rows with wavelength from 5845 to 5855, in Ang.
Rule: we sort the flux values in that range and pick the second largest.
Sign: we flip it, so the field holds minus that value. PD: -36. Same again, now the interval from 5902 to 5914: -27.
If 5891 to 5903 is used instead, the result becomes -20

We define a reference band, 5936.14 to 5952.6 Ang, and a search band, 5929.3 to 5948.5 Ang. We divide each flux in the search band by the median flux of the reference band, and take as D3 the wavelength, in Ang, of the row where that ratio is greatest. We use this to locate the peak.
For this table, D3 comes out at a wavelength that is 5947.78 Ang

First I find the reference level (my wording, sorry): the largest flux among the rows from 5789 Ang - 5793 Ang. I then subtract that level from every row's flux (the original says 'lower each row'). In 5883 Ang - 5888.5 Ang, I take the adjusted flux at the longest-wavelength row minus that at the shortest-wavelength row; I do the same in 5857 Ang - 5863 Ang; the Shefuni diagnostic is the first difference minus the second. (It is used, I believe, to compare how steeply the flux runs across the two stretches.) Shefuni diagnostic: -12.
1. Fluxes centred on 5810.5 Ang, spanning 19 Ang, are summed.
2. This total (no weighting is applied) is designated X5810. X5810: 538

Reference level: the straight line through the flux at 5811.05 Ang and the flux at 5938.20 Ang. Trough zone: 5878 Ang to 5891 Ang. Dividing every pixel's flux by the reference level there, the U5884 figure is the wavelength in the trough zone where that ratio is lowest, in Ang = 5890.53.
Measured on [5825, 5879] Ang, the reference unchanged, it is 5878.34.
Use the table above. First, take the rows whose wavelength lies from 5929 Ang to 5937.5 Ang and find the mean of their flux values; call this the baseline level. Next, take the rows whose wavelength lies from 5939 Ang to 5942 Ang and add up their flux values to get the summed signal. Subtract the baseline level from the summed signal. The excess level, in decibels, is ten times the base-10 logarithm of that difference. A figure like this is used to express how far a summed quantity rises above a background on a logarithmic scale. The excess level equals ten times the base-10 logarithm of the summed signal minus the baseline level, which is 15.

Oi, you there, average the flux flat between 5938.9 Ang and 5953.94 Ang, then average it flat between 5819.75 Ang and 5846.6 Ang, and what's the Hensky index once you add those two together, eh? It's 66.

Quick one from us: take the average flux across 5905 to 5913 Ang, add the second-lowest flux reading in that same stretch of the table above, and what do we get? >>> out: 49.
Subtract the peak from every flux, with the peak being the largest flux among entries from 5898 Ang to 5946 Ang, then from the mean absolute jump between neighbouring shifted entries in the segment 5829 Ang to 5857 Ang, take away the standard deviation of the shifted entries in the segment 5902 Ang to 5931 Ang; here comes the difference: -1.0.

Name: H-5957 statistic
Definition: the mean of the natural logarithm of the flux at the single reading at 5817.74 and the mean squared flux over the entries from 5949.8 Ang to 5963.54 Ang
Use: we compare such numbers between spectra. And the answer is 418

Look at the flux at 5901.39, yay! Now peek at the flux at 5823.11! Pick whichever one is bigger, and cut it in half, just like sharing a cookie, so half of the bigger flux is 17.0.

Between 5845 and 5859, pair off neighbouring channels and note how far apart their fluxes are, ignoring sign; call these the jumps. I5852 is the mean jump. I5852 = 1.8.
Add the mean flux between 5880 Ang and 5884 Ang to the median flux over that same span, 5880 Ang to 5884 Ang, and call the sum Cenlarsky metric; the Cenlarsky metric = 49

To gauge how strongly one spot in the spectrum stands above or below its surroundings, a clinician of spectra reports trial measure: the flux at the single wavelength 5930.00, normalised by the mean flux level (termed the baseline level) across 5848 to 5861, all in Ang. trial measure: 0.89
